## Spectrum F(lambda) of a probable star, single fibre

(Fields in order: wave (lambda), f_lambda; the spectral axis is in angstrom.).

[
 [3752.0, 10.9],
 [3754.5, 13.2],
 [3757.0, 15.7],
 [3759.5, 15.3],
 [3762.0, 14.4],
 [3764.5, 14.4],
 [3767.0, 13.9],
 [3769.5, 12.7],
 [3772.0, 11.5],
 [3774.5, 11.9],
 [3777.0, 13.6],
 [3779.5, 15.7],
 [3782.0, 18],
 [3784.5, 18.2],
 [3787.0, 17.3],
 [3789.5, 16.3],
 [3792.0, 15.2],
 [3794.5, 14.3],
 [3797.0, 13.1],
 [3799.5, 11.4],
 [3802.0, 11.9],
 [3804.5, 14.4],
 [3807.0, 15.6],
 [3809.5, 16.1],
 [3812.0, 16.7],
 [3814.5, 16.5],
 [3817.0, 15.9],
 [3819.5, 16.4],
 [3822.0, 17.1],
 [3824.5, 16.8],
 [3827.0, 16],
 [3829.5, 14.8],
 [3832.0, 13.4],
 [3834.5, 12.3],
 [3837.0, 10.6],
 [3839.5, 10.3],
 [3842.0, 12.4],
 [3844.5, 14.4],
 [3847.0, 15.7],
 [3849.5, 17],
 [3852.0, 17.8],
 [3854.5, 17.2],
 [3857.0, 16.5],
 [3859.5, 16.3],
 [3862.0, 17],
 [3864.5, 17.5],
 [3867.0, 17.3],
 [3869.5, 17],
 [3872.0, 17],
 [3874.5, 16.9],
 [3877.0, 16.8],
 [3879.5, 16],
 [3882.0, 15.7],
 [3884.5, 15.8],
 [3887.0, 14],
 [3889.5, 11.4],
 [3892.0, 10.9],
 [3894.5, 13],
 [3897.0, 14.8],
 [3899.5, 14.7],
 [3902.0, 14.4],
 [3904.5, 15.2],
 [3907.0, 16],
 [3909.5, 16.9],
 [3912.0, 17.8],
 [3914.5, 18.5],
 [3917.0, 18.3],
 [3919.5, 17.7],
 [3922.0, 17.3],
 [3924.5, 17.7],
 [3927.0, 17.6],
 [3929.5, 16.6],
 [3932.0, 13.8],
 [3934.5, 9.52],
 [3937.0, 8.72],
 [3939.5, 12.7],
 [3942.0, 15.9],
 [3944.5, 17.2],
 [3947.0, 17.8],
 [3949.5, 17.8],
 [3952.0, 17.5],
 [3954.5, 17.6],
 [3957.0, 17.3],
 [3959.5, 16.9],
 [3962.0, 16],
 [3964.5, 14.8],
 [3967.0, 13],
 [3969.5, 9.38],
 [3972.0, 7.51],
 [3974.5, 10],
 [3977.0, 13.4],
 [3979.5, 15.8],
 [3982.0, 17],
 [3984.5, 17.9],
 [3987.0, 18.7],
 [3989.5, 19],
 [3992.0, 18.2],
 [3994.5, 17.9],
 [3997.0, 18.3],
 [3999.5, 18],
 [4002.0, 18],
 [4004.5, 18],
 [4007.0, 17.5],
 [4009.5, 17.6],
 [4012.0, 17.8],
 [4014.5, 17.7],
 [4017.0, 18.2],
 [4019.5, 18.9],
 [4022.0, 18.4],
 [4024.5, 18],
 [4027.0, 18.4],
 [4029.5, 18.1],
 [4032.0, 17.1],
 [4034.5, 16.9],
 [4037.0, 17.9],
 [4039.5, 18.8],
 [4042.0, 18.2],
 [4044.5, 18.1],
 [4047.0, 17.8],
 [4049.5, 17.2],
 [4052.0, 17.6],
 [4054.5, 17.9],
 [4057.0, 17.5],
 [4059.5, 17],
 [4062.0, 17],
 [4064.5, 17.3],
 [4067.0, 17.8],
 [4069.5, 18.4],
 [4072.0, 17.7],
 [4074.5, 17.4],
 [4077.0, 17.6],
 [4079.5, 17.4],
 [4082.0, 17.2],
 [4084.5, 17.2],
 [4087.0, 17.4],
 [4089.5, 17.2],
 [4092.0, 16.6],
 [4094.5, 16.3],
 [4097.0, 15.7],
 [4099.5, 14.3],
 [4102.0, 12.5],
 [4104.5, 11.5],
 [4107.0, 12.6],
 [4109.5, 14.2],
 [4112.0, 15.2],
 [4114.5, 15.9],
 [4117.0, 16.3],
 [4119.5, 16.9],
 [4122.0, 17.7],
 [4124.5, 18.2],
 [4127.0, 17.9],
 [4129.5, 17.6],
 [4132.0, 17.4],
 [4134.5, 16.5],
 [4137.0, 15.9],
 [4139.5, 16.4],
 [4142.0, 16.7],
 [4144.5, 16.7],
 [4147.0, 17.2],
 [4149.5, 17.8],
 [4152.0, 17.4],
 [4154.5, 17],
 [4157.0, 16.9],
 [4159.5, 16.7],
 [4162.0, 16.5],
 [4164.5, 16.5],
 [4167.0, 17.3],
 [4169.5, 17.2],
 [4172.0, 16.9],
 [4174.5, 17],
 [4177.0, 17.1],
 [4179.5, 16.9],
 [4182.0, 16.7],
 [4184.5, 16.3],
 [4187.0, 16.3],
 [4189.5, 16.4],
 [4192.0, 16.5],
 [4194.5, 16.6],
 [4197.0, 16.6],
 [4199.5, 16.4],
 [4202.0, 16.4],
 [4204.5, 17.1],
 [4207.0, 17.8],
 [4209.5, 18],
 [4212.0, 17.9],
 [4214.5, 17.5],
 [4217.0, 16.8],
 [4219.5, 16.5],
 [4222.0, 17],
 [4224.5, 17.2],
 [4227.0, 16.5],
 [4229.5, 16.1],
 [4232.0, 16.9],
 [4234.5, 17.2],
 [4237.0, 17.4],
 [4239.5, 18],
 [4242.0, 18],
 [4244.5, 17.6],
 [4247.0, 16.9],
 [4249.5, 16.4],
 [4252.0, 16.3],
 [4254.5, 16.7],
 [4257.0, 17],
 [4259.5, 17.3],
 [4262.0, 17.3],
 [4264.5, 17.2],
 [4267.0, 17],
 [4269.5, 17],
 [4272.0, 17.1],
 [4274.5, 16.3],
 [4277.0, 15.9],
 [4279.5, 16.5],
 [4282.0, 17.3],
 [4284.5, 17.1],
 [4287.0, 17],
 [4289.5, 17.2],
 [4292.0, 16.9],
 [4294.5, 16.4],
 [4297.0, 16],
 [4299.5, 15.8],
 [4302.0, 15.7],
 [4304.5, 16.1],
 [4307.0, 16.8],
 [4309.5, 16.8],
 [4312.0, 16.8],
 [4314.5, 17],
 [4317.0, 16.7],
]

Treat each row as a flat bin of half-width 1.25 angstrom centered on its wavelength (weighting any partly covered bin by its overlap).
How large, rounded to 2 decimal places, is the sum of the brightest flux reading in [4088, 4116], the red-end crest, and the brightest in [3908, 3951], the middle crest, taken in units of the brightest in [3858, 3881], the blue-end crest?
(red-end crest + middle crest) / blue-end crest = 2.04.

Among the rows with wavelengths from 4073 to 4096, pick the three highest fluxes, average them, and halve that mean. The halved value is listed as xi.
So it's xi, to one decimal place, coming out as 8.7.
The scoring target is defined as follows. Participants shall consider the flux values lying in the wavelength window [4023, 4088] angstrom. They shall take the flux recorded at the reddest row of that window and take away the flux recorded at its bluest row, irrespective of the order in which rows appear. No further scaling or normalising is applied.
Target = -0.6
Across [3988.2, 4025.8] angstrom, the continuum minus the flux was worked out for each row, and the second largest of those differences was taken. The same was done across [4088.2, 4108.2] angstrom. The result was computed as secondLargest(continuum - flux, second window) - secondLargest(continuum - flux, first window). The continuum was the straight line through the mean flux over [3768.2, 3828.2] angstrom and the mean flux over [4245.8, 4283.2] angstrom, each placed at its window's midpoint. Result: 5.4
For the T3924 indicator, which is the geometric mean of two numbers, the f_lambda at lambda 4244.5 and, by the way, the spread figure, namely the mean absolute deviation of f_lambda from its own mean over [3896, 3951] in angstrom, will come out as 6.0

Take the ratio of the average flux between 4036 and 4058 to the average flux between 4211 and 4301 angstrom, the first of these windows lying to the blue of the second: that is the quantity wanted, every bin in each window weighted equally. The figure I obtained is 1.06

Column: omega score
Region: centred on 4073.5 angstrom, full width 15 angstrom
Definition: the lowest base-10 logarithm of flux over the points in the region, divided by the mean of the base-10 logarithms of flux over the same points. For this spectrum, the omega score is 0.99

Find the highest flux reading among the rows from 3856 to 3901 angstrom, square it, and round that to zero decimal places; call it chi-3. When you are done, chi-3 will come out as 306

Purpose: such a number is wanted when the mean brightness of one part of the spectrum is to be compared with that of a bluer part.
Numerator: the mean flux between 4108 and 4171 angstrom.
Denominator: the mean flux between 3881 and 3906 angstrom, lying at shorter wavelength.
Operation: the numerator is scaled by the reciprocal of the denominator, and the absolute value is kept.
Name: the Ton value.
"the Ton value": 1.20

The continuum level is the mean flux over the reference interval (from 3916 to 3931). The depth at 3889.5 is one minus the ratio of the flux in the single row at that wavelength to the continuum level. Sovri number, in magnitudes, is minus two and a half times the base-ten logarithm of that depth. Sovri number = 1.1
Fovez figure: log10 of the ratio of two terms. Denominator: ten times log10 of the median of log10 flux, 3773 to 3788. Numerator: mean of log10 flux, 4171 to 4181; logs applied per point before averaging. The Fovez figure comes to 0.159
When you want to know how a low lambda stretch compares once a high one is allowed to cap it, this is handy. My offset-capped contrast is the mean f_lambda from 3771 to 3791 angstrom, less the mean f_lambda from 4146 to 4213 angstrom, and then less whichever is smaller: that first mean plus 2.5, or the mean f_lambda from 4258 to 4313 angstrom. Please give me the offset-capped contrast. -18.3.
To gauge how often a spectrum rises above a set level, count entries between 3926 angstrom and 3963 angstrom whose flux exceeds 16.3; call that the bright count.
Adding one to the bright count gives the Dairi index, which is 10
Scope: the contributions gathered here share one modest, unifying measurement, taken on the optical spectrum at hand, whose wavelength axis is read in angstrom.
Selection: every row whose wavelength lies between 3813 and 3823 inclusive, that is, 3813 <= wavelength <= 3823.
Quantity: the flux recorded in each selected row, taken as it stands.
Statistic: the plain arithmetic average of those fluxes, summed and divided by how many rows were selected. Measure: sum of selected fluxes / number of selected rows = 16.5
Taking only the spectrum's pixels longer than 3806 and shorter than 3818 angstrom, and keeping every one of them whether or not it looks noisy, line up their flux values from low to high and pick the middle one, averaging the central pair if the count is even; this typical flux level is 16.1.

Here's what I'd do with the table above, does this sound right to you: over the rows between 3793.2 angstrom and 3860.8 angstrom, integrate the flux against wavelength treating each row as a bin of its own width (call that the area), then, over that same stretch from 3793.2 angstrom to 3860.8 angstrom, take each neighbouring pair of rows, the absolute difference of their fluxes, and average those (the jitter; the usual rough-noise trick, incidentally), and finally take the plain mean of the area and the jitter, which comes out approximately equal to 502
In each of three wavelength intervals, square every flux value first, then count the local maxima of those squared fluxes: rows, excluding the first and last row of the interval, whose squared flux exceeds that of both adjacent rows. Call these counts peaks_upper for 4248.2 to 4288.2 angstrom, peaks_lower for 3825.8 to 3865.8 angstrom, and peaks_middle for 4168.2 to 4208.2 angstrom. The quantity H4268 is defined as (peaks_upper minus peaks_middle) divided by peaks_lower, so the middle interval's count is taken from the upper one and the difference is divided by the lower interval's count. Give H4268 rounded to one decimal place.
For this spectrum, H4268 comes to 1.0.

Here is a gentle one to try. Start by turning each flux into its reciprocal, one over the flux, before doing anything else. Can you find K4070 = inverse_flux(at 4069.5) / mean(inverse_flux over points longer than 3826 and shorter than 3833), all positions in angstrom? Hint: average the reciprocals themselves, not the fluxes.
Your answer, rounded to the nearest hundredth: 0.80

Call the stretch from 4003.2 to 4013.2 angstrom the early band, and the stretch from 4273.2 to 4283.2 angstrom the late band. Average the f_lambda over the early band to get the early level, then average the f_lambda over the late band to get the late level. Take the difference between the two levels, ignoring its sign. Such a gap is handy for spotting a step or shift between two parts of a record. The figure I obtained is 1.2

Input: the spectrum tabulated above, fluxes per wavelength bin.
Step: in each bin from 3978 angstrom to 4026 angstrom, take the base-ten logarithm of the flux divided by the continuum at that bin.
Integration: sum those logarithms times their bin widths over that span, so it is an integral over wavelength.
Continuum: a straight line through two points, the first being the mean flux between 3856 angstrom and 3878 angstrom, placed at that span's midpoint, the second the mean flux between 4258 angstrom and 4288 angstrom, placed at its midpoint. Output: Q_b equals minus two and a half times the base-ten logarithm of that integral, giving -0.2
